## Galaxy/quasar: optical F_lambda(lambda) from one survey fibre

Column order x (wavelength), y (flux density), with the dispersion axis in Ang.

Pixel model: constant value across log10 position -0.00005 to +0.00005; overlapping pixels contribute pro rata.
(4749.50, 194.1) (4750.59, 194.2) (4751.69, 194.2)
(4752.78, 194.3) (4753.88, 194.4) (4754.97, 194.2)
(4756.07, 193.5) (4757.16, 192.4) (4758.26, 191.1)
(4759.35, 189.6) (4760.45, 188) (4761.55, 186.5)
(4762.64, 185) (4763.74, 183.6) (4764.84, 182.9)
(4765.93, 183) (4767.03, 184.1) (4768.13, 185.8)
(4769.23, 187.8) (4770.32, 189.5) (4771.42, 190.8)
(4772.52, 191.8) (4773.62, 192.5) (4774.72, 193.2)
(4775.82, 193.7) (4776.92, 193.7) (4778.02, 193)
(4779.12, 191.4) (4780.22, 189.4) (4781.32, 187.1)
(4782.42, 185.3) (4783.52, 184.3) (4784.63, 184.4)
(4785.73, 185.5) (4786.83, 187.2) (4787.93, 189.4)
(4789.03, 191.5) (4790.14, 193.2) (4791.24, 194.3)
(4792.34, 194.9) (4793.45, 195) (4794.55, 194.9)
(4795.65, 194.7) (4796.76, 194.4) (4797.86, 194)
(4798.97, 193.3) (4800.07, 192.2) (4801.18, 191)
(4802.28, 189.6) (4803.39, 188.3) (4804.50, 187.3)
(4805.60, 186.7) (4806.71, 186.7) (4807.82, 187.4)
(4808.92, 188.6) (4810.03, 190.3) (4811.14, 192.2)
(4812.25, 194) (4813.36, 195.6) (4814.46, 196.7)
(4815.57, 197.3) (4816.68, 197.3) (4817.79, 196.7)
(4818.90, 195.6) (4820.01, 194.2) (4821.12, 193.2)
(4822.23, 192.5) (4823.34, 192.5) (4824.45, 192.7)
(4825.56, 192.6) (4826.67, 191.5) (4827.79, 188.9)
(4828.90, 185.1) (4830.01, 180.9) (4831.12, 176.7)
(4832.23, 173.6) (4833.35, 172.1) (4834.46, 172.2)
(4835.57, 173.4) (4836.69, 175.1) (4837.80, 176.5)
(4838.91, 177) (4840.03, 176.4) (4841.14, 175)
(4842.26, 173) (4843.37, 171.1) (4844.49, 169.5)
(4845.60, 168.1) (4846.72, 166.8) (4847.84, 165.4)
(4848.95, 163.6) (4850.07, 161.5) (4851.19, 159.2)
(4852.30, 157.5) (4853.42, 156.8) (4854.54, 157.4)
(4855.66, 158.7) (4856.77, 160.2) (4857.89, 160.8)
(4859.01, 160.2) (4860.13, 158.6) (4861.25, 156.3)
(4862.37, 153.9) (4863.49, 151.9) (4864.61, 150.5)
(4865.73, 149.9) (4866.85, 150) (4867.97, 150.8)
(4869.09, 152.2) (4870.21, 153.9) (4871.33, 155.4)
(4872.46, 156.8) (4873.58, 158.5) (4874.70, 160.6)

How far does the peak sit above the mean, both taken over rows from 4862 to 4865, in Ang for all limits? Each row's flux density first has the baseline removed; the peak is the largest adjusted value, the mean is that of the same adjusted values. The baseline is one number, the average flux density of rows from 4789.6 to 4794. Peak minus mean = 1.8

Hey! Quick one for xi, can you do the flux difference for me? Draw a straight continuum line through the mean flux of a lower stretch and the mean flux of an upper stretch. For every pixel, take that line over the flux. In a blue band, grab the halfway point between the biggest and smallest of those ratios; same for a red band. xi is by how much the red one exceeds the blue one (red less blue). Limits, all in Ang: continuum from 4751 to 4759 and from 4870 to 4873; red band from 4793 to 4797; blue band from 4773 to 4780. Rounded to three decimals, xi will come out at -0.041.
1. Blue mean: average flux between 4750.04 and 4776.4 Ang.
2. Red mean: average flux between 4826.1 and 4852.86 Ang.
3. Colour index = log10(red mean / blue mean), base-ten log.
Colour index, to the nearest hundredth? -0.04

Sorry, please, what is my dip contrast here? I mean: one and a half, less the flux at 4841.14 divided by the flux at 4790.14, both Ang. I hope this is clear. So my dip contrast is 0.59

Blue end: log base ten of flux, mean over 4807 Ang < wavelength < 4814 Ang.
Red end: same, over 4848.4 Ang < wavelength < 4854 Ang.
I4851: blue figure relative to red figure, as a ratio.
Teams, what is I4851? 1.04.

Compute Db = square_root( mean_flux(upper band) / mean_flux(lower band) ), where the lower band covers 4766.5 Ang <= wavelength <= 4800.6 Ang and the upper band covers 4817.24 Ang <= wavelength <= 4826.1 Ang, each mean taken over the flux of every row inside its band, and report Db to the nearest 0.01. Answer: 1.01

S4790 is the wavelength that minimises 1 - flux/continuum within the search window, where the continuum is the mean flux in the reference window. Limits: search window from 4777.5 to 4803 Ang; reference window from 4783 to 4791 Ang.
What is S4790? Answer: 4793.45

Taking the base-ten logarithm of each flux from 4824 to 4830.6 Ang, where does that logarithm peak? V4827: 4824.45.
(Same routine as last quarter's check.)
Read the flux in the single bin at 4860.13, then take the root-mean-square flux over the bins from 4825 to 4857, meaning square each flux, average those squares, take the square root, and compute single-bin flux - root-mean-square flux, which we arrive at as -13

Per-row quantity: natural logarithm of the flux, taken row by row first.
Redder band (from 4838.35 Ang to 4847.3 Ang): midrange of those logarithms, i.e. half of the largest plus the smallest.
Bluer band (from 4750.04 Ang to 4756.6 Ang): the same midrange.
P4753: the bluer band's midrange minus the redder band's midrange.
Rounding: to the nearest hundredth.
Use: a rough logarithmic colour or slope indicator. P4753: 0.12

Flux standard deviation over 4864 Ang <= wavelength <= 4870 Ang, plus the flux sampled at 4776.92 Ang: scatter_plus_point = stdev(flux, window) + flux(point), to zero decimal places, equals 195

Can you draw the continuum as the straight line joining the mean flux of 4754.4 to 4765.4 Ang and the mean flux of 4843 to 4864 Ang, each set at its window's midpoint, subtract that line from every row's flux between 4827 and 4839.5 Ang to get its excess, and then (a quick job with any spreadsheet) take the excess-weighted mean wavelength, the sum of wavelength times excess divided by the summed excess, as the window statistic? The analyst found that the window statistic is 4832.6 Ang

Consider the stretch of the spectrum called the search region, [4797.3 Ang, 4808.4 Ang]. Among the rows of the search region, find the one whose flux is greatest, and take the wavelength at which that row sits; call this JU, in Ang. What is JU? 4797.86 Ang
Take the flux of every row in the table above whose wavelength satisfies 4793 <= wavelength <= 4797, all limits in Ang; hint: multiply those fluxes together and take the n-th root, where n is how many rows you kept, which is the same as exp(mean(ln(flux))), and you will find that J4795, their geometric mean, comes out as 195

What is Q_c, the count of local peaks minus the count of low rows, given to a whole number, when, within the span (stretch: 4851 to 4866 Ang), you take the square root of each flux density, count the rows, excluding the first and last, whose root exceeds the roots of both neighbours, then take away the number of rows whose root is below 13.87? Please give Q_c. -13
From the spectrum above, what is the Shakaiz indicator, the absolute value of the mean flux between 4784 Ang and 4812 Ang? 191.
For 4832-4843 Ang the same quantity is 174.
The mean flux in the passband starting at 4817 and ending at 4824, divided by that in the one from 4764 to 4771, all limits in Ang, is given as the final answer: 1.05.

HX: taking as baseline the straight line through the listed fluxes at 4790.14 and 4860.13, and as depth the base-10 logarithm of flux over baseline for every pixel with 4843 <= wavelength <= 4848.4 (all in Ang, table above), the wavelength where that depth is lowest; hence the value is 4847.84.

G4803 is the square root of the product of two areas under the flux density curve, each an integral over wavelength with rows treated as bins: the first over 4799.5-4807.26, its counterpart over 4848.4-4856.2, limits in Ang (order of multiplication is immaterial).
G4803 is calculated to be 1349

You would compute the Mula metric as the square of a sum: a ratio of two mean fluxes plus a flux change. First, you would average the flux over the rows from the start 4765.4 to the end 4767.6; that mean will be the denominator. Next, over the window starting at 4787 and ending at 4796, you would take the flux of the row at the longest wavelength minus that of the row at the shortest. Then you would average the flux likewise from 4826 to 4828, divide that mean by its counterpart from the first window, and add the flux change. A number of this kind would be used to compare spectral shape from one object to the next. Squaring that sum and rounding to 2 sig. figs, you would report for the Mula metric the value 40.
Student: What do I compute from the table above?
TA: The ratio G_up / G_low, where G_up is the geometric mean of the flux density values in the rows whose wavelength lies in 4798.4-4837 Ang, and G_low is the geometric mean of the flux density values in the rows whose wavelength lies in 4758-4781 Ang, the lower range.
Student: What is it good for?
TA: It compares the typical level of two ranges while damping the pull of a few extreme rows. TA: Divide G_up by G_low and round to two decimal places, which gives 1.00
